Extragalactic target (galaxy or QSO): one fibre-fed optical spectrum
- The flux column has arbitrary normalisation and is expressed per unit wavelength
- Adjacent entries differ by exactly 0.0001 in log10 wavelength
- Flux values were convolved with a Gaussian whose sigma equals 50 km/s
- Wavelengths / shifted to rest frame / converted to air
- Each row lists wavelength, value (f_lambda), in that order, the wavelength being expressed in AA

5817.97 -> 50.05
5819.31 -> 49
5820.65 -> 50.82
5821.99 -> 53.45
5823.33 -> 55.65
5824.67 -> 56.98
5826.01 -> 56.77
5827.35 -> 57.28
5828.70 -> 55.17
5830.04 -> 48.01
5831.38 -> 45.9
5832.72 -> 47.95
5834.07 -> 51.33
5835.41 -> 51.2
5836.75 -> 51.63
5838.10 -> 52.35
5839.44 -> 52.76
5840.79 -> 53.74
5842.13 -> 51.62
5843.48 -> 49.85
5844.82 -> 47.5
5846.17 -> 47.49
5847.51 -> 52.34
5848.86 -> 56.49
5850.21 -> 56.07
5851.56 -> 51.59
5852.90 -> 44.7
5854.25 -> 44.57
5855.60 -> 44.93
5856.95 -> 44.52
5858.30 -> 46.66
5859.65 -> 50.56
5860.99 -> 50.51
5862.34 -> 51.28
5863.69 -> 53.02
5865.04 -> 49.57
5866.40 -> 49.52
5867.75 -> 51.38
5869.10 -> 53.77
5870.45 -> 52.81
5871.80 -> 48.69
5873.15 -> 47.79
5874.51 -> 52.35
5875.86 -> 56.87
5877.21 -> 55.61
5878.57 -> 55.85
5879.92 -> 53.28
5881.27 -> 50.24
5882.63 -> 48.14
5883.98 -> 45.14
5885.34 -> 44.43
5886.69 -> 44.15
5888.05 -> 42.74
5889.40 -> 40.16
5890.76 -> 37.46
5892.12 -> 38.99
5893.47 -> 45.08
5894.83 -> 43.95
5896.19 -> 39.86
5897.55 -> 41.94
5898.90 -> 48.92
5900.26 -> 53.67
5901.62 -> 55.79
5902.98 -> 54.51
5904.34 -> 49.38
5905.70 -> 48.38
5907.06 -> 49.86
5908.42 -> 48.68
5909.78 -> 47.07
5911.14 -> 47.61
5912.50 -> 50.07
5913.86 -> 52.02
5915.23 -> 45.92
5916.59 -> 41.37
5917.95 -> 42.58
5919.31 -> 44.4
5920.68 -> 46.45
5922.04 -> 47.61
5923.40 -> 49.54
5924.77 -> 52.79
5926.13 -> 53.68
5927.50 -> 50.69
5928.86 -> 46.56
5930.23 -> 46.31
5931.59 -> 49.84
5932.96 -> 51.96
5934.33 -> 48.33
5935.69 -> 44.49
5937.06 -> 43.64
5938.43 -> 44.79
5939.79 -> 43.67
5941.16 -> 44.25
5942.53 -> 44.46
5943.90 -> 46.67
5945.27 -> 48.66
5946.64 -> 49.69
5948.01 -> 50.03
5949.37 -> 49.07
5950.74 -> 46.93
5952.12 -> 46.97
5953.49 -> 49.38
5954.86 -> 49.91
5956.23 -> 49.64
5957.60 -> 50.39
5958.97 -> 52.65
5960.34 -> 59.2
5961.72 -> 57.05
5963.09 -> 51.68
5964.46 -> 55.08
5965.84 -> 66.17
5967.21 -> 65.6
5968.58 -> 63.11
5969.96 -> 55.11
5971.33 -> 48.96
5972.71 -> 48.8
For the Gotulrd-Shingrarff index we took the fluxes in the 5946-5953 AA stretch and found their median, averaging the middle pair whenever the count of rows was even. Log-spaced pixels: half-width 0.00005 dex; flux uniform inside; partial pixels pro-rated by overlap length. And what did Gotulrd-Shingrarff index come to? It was 49.1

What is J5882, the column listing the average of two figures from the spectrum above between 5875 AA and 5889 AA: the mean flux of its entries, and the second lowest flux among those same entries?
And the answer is 47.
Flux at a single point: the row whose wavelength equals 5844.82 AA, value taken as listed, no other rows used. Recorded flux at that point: 47.5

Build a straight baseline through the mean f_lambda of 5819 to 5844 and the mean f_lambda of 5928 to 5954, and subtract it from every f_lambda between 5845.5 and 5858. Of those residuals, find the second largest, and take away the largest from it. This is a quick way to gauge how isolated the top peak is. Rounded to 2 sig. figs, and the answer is -0.36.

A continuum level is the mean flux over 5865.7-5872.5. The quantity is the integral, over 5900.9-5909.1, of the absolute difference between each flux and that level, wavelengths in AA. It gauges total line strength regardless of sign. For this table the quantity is 22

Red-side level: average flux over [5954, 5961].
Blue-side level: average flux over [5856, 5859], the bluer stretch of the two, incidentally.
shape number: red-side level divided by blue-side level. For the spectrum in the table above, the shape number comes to 1.15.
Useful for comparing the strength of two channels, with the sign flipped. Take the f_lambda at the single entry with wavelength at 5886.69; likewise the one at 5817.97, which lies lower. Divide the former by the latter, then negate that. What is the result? -0.88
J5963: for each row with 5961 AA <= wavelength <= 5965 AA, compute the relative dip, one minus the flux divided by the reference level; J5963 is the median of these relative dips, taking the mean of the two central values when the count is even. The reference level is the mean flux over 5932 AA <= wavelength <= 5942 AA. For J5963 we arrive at -0.20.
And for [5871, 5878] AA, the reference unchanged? -0.14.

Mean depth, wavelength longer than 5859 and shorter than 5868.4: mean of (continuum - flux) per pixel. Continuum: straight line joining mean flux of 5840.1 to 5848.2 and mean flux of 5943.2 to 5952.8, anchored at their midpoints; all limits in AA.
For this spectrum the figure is -0.81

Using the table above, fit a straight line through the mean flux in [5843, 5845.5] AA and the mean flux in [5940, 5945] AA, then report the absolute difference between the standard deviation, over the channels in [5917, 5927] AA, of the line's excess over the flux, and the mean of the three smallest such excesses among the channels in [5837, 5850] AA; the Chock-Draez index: 10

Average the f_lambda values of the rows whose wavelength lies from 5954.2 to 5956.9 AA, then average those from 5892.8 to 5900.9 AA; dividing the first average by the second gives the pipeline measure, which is 1.09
